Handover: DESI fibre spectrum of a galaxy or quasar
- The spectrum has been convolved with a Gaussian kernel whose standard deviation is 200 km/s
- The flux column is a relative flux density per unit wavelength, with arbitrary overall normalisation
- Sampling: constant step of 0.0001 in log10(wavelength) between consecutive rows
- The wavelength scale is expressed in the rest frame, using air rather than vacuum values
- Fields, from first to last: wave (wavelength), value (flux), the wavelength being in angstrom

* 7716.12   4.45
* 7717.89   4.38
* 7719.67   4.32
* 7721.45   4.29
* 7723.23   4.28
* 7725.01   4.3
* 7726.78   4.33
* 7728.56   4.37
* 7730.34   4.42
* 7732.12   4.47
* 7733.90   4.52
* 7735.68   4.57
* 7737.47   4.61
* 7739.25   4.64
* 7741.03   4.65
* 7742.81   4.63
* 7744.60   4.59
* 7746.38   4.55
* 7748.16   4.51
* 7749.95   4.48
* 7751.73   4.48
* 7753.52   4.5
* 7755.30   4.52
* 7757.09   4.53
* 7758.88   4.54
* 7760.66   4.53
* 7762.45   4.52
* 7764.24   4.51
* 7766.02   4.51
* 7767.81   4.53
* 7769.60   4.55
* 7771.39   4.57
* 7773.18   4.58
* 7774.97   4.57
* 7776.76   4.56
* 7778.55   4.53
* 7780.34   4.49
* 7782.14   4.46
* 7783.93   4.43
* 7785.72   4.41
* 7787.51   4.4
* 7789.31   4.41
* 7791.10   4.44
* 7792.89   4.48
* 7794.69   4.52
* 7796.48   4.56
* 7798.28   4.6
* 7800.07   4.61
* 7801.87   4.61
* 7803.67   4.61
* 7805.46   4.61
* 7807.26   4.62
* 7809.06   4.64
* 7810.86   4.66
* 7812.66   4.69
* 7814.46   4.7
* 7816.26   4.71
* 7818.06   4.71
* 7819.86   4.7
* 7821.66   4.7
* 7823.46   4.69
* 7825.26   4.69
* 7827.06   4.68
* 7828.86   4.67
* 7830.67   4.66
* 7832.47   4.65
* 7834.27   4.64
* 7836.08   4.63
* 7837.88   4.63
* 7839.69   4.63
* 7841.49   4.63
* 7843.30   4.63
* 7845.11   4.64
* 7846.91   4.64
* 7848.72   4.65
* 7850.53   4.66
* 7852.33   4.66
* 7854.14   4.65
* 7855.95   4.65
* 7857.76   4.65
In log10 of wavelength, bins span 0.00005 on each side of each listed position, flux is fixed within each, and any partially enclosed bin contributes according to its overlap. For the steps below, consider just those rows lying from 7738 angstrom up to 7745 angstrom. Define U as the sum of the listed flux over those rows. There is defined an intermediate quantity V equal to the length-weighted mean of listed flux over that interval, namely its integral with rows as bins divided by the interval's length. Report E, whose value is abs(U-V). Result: 13.9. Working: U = 18.51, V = 4.63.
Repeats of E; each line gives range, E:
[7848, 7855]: 14.0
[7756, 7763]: 13.6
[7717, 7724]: 13.0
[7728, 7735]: 13.3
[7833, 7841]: 13.9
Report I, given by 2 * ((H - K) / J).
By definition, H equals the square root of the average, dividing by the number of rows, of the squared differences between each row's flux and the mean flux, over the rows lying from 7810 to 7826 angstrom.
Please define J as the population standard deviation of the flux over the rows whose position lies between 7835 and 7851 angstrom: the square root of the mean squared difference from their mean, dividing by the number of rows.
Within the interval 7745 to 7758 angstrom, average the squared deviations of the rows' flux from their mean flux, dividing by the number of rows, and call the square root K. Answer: -1.9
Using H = 0.014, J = 0.01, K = 0.024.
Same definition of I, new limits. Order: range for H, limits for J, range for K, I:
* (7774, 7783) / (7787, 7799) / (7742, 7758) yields -0.2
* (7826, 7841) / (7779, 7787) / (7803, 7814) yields -0.7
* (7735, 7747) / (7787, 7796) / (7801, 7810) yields 1.0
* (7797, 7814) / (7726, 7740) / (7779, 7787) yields 0.0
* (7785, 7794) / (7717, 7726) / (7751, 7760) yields 0.4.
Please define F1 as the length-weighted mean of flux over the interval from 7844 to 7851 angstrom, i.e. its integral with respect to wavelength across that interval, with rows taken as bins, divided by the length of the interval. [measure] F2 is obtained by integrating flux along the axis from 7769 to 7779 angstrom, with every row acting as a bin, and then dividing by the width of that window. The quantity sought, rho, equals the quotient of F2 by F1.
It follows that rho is 0.98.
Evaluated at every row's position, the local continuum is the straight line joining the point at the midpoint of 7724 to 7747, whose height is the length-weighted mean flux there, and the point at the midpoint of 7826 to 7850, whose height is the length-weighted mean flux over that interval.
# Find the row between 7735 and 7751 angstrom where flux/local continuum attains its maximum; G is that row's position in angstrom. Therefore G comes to 7741.03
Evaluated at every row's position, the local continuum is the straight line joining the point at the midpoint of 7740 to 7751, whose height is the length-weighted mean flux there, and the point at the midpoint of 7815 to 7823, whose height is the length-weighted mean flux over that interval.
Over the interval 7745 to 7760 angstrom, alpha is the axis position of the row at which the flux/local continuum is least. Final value 7751.73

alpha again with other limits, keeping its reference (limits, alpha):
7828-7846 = 7843.30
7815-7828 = 7827.06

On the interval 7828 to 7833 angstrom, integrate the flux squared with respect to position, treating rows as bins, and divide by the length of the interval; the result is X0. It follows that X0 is 21.7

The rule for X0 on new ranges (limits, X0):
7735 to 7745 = 21.3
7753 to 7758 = 20.4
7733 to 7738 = 20.8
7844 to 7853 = 21.6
